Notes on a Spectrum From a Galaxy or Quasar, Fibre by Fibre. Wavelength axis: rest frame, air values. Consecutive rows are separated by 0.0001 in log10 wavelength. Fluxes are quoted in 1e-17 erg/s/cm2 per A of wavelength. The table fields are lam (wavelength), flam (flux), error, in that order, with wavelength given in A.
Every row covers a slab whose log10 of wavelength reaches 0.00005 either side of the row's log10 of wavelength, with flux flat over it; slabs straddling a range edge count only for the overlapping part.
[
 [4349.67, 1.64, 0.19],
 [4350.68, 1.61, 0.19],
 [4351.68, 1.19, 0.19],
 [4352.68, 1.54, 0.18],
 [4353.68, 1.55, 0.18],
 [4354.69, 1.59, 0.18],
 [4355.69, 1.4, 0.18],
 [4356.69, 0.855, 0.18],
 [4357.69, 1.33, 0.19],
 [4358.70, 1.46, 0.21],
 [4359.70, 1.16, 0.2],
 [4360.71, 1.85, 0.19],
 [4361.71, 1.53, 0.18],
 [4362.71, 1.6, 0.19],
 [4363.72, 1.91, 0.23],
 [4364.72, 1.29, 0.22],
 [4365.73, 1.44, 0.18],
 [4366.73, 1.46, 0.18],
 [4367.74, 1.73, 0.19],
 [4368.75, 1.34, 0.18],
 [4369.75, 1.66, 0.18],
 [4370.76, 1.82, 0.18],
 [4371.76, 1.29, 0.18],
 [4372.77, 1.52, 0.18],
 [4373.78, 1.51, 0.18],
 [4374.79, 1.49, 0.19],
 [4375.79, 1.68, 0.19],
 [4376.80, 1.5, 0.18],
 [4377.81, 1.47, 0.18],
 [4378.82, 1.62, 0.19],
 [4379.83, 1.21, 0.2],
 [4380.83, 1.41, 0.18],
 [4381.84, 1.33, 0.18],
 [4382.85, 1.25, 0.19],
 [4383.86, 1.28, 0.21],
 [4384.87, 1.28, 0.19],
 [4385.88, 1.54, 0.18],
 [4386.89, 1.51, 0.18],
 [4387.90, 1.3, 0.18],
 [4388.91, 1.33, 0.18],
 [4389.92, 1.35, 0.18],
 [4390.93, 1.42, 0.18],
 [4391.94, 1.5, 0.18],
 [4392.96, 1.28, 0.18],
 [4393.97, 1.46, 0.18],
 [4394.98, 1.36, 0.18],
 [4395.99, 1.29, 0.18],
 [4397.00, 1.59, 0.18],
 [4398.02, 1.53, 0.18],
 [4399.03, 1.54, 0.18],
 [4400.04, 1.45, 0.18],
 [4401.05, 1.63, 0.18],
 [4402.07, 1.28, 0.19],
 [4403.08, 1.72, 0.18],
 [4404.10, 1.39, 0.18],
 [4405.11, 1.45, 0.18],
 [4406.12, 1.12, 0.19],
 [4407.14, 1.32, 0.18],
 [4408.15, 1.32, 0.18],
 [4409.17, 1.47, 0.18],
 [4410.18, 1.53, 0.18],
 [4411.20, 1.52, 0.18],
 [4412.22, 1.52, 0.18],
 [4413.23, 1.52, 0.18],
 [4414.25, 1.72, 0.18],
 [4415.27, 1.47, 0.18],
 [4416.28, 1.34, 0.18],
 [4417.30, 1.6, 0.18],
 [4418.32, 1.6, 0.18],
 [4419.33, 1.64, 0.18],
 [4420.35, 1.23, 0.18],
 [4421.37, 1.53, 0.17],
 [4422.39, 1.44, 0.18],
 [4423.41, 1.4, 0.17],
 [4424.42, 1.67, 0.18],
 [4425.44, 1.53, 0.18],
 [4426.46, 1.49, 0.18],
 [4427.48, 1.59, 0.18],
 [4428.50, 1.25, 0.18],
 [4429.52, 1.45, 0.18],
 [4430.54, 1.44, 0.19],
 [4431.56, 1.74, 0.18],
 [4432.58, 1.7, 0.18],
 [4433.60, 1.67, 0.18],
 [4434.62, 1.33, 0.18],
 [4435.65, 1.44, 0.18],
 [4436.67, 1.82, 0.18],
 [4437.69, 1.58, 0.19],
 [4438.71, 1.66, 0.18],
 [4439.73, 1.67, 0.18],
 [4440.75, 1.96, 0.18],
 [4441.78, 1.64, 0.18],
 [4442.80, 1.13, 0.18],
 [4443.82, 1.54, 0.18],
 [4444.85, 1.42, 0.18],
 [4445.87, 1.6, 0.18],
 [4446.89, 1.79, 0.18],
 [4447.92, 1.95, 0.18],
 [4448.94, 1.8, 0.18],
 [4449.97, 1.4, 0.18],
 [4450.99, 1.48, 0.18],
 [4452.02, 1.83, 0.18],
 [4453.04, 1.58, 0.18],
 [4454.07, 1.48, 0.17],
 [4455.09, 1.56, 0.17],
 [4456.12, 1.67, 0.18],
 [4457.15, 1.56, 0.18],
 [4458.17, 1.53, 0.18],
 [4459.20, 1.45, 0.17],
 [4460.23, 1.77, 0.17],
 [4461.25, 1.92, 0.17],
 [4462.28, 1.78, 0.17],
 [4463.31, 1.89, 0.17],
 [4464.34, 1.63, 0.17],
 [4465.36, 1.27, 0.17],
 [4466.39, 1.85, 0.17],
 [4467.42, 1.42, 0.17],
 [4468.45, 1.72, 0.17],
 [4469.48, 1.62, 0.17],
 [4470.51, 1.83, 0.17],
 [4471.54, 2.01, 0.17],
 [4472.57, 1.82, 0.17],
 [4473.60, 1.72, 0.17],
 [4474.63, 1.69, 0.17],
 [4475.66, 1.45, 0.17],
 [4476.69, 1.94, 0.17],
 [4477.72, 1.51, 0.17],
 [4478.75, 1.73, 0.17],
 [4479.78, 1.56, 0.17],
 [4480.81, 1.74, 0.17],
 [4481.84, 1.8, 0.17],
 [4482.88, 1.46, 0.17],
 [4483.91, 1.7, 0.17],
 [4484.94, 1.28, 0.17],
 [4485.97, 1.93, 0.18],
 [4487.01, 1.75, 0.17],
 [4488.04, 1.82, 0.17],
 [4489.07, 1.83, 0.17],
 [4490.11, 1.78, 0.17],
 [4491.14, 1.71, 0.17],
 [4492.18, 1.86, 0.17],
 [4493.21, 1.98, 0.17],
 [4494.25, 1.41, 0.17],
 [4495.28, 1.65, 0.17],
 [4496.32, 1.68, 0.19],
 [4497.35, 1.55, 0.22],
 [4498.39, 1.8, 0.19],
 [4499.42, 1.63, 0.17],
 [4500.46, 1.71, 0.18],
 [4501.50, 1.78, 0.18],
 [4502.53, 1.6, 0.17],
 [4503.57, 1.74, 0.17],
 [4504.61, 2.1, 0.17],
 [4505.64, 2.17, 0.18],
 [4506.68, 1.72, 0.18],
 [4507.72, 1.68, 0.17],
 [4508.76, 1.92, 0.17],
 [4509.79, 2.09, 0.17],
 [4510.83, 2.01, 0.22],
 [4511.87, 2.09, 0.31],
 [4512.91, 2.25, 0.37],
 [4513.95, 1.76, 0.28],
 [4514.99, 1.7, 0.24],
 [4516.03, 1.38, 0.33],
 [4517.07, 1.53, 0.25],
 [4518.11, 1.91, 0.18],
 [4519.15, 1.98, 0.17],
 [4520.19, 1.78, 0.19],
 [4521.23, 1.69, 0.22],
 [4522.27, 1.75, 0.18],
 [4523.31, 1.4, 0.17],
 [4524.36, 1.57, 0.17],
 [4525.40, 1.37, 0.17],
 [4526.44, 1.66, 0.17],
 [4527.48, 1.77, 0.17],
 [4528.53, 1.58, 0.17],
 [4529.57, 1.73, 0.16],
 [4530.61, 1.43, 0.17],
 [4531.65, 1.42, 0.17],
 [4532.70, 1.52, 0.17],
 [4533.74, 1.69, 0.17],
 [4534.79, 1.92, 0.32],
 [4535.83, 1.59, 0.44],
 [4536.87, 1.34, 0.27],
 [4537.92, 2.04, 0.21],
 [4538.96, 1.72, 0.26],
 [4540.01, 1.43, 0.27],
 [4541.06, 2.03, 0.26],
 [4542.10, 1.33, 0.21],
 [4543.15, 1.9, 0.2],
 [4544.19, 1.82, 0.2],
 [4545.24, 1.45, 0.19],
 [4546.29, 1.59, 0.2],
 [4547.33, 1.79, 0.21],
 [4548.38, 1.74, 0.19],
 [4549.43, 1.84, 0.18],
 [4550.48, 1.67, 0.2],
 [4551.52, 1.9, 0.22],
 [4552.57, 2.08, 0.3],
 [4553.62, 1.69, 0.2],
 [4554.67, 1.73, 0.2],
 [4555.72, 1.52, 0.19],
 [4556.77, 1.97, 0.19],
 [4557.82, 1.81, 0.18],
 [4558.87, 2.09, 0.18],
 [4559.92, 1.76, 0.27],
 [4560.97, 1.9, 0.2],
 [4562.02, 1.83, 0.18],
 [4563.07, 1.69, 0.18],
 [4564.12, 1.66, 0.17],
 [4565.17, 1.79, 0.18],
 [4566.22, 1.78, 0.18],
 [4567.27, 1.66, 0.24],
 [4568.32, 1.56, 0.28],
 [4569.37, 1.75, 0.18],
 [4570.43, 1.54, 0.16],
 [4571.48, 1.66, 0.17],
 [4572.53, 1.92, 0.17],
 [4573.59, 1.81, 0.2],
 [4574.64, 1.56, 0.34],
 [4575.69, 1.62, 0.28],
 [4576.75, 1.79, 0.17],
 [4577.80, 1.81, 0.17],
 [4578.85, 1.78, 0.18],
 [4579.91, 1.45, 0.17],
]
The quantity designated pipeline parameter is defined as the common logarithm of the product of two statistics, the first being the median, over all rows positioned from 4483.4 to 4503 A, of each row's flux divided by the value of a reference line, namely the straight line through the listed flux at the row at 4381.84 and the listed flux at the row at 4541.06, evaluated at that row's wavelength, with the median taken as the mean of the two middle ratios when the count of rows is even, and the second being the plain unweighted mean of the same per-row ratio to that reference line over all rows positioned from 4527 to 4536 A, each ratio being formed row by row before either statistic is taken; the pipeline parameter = -0.11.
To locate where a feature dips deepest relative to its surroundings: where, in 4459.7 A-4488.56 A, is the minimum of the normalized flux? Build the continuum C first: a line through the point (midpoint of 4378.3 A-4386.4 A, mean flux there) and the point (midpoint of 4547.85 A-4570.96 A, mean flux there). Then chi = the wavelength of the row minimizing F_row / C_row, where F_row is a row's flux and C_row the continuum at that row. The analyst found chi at 4484.94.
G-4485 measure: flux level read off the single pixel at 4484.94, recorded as 1.28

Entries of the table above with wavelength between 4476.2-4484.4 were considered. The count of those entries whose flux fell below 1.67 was 3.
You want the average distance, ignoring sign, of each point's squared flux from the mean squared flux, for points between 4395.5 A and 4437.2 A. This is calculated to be 0.366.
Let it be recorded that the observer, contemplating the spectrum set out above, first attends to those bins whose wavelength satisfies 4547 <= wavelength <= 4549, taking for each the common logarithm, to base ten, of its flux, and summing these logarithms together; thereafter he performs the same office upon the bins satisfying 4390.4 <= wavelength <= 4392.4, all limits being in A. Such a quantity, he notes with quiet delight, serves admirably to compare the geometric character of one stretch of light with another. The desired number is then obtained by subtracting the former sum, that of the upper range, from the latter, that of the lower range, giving -0.17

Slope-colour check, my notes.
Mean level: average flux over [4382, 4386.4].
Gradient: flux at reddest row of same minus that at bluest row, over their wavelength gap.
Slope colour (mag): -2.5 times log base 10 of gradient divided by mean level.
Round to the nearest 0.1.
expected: 2.9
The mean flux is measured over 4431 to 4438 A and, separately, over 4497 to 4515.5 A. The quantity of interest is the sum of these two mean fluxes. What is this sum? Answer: 3.46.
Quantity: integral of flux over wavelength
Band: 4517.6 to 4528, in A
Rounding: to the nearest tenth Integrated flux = 17.6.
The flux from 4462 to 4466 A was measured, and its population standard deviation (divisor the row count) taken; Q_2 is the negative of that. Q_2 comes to -0.23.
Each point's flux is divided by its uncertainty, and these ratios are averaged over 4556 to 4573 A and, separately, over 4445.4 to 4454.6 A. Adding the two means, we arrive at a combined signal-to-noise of 18.6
